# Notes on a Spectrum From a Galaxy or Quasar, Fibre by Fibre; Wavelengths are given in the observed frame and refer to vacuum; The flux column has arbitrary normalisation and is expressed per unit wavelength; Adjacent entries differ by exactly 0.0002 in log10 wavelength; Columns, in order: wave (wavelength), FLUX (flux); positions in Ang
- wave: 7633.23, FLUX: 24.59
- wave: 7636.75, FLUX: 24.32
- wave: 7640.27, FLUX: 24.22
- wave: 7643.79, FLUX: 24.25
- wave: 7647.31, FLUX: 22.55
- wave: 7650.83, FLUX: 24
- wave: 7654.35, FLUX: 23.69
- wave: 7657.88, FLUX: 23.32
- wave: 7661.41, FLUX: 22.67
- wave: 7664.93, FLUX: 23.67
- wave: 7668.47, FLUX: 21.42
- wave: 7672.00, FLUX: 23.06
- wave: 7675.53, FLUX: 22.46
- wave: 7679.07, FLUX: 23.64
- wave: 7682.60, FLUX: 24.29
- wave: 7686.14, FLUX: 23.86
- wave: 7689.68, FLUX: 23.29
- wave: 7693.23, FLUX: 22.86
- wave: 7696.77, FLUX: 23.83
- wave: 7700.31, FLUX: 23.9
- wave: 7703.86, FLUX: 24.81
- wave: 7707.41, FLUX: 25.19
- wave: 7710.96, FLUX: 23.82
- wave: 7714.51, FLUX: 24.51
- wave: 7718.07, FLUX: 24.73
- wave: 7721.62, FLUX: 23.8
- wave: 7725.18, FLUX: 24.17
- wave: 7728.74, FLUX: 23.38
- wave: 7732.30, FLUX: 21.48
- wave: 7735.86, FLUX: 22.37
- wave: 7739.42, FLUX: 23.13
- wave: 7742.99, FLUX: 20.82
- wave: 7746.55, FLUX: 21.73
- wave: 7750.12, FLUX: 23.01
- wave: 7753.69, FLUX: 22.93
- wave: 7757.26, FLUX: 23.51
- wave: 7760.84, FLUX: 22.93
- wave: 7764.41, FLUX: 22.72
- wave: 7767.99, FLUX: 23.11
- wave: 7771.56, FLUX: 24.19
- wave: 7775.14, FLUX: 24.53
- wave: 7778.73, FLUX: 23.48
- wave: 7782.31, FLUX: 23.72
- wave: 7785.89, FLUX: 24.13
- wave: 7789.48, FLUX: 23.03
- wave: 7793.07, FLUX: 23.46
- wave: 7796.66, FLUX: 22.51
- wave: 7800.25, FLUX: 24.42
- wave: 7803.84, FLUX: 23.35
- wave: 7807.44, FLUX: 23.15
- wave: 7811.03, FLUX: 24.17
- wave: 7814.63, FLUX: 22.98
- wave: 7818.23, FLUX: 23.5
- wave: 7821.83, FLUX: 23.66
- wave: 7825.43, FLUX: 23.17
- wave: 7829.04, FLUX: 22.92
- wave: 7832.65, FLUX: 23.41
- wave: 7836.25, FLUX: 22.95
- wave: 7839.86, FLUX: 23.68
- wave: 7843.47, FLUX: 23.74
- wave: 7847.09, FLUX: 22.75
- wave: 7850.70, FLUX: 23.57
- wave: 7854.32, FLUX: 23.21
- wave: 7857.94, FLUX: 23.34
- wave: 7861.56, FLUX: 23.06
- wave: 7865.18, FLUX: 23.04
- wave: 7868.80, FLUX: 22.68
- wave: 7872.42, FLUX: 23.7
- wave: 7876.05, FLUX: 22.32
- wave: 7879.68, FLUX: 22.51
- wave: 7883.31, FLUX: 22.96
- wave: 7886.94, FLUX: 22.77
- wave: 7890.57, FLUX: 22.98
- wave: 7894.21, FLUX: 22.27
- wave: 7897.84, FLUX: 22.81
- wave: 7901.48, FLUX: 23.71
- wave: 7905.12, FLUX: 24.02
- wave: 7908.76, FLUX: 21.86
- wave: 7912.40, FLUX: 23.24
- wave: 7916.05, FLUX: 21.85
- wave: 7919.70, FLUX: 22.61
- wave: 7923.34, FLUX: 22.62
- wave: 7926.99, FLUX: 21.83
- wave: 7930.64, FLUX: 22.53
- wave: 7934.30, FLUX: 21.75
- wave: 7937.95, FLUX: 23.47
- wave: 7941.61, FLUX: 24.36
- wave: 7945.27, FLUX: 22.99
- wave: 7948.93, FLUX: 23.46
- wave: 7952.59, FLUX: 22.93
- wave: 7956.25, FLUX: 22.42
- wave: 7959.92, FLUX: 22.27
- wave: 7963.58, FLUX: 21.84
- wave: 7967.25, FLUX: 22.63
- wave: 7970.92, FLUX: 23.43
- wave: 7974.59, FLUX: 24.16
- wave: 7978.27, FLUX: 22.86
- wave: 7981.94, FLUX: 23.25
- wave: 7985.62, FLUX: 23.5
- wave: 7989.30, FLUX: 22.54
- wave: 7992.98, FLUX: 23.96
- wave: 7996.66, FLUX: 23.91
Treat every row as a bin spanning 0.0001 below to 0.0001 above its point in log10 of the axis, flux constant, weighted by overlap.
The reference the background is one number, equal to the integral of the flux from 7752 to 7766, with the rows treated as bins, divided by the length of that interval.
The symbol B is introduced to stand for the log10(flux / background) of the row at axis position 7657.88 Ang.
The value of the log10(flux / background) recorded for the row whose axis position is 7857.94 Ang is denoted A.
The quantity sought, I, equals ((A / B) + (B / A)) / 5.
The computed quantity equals 0.40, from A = 0.006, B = 0.005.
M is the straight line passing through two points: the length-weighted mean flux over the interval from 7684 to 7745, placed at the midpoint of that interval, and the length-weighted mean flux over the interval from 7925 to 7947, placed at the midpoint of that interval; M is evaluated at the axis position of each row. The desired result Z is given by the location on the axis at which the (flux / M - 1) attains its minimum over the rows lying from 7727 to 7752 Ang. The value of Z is 7742.99 Ang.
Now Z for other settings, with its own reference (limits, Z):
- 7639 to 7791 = 7742.99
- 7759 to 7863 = 7796.66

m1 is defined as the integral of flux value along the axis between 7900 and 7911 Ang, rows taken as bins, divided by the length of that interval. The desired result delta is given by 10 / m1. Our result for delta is 0.431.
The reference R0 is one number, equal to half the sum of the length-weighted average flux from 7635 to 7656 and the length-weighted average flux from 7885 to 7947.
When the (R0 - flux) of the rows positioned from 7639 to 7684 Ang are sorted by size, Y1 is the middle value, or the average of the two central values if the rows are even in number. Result -0.3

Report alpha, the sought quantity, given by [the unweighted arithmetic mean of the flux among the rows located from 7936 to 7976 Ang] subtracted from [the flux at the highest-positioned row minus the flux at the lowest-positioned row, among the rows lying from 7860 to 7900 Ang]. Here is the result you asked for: -23.3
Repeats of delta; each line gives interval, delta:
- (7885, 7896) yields 0.441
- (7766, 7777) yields 0.418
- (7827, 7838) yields 0.433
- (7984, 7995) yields 0.428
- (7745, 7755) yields 0.443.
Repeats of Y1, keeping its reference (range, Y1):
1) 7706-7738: -0.5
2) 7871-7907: 0.4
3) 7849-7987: 0.4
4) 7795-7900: 0.3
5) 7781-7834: -0.1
